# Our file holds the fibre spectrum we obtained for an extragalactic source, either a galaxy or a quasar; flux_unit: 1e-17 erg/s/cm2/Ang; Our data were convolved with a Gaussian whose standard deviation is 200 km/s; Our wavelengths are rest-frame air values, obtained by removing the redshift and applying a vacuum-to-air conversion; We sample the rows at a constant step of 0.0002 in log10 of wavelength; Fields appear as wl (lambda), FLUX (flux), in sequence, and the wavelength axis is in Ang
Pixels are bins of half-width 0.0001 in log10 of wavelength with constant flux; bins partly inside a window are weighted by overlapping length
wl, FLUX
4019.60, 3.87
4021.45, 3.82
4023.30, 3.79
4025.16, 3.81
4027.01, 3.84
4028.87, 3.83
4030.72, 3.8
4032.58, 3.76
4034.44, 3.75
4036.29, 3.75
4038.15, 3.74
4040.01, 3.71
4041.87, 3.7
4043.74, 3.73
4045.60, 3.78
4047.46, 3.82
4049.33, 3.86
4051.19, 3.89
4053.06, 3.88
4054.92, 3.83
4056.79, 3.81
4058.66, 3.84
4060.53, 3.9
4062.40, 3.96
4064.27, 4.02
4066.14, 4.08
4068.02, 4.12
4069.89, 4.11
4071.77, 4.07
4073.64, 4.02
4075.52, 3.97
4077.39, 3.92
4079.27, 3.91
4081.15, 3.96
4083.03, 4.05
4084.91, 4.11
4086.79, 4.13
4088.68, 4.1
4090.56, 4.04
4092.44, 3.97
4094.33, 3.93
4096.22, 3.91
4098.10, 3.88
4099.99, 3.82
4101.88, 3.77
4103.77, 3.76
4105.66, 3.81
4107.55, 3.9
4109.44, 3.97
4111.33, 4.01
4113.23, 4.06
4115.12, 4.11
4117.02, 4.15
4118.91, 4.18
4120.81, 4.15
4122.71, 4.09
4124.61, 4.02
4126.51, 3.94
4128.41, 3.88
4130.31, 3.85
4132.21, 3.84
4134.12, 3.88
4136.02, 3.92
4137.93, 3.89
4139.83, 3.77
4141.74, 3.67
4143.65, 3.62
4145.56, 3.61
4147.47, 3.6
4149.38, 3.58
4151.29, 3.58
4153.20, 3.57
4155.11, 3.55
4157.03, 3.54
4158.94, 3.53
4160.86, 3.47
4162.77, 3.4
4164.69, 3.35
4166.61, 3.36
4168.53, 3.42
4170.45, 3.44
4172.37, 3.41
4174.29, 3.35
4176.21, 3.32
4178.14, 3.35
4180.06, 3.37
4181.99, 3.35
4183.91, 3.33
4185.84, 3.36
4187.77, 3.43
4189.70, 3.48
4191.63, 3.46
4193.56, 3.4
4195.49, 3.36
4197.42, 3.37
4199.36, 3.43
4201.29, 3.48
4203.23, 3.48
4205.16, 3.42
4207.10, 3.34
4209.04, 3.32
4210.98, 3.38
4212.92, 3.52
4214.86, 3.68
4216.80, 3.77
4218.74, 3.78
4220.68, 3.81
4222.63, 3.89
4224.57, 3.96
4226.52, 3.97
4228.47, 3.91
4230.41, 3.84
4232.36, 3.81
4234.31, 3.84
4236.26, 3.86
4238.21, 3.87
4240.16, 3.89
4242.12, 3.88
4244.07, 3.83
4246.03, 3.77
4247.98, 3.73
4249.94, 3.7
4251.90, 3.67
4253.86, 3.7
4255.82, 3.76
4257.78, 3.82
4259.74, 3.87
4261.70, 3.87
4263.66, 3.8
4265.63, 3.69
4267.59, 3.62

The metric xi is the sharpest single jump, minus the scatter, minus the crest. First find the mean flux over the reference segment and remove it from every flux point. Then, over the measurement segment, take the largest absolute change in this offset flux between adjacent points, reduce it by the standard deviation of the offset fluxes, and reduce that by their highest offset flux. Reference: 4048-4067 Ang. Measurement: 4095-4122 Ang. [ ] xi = -0.33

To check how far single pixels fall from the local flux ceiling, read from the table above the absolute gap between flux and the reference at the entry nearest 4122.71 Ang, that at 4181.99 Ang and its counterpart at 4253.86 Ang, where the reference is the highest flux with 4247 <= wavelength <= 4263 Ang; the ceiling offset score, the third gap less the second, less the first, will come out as -0.6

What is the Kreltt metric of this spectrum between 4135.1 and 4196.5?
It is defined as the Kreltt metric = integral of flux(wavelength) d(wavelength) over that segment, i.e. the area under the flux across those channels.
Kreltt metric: 215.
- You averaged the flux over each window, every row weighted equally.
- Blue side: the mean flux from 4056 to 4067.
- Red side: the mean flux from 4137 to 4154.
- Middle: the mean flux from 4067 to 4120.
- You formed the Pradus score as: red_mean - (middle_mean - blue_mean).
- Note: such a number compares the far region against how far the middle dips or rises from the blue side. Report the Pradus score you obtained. 3.60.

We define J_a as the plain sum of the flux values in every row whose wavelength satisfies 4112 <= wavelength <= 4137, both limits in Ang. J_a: 52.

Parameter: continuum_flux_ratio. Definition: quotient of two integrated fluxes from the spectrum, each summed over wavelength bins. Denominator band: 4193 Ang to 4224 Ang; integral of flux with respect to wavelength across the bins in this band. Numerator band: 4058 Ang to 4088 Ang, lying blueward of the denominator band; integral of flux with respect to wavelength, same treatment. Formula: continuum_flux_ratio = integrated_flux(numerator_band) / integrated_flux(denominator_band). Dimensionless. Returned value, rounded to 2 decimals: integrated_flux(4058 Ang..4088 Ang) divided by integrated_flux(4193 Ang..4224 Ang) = 1.10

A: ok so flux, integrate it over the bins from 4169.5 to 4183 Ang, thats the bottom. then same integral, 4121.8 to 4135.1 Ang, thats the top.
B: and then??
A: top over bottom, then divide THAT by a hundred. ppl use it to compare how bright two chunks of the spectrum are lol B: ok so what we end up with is 0.0115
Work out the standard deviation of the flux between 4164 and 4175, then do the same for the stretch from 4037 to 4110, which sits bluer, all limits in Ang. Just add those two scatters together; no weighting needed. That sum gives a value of 0.16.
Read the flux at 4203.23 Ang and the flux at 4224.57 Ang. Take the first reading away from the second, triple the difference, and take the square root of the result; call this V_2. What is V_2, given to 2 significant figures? 1.2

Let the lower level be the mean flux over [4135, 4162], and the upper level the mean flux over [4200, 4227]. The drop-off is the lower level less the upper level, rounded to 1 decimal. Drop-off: 0.0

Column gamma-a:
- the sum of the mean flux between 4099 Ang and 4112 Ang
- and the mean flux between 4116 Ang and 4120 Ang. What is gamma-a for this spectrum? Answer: 8.0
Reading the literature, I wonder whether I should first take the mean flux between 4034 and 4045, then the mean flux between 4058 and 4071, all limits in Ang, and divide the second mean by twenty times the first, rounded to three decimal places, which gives 0.054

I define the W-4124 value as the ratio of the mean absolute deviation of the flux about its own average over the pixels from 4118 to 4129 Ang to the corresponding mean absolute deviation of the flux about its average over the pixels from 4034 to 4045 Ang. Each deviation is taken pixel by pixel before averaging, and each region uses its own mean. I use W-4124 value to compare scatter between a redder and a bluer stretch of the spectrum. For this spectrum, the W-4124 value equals 5.8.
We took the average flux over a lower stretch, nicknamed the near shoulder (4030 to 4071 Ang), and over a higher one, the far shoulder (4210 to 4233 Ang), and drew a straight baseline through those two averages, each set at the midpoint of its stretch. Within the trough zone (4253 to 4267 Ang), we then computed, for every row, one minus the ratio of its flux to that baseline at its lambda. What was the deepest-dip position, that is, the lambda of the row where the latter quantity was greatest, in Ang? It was 4265.63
